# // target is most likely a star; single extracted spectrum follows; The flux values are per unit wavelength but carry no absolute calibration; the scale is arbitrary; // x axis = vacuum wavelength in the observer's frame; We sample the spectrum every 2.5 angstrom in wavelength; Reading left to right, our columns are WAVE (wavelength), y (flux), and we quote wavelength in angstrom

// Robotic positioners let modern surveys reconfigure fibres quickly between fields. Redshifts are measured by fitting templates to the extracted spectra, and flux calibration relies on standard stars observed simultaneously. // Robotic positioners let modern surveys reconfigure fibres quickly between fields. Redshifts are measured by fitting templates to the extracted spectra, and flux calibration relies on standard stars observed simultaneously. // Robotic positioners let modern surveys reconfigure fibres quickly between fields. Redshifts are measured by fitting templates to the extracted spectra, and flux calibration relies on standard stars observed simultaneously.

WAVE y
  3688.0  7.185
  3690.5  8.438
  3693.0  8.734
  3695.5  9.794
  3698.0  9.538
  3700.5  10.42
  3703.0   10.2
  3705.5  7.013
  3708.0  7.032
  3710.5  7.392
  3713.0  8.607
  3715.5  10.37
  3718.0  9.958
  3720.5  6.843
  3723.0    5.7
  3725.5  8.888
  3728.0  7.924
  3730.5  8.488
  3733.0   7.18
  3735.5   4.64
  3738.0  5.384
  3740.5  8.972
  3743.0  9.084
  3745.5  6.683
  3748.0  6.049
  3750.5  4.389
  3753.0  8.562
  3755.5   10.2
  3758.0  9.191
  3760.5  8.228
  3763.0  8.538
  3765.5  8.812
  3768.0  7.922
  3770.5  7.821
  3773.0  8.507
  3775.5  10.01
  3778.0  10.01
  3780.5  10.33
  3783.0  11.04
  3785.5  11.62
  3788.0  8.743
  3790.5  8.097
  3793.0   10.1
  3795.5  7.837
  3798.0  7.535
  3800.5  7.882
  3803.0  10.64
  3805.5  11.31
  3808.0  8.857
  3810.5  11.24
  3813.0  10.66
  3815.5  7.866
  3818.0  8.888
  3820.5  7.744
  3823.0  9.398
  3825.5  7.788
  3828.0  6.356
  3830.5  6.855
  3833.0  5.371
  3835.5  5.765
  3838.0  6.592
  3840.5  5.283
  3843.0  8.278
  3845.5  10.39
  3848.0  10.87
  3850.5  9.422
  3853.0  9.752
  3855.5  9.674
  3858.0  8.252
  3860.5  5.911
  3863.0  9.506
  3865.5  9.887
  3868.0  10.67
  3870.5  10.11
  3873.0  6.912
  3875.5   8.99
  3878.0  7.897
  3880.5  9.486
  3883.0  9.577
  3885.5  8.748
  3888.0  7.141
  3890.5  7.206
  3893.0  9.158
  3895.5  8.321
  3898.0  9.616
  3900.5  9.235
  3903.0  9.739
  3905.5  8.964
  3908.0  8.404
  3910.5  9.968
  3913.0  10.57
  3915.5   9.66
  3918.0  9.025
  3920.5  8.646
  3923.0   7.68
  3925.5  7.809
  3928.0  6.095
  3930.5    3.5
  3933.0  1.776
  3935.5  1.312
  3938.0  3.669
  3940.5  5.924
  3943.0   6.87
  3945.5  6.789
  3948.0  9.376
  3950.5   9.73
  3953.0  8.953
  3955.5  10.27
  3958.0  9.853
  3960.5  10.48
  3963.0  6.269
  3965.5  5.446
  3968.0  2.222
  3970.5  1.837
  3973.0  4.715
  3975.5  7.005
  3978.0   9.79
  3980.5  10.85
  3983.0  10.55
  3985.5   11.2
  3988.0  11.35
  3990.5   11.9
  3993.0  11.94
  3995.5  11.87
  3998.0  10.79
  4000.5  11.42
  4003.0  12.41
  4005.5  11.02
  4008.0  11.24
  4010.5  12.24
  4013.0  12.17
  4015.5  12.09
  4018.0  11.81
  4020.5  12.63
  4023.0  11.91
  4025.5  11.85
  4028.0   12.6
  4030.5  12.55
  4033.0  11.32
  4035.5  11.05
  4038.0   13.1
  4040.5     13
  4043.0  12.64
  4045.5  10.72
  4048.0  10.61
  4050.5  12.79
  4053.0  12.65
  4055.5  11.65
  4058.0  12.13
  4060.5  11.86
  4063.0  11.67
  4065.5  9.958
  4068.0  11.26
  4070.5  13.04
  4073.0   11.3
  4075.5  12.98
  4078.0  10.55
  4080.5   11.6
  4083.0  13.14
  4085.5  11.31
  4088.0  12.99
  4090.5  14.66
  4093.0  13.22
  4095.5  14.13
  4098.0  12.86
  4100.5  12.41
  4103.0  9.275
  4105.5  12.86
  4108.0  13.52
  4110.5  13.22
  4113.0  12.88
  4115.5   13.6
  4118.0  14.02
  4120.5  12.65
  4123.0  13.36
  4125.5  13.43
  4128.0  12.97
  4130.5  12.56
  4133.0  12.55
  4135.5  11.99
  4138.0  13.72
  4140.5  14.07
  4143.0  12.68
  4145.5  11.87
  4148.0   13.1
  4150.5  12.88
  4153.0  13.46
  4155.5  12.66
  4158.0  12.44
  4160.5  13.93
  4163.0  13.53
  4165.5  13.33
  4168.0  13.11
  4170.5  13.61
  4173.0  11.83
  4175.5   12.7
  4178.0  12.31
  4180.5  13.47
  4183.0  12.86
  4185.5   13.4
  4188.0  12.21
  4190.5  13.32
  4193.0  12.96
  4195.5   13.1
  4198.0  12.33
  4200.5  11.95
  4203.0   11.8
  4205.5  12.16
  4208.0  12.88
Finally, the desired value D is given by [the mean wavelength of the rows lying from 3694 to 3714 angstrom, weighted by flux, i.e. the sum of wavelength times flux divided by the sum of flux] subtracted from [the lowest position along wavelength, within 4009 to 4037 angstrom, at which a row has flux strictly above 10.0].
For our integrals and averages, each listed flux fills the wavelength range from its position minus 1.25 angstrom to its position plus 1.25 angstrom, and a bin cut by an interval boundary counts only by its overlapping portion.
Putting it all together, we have 306.8 angstrom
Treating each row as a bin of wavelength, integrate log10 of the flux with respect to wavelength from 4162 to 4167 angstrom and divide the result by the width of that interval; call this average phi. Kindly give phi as 1.13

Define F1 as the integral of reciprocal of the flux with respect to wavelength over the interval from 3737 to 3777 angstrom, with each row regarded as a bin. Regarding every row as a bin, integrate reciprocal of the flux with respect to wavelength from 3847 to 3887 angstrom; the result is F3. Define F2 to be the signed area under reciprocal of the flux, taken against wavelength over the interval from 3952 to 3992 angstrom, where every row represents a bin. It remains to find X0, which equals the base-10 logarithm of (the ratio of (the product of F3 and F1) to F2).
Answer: 0.55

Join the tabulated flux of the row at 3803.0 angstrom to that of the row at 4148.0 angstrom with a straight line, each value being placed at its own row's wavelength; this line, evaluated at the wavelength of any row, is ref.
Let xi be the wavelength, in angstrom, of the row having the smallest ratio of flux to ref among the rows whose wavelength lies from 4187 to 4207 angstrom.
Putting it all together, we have 4203.0 angstrom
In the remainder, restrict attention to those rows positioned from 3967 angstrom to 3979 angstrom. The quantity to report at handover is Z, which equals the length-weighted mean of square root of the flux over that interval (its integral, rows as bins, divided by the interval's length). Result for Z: 2.2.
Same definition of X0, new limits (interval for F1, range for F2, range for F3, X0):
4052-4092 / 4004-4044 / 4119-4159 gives 0.50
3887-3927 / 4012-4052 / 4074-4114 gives 0.65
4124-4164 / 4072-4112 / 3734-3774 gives 0.72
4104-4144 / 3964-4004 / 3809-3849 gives 0.41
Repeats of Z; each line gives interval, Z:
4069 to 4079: 3.5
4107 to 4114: 3.6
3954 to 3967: 2.9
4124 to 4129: 3.6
